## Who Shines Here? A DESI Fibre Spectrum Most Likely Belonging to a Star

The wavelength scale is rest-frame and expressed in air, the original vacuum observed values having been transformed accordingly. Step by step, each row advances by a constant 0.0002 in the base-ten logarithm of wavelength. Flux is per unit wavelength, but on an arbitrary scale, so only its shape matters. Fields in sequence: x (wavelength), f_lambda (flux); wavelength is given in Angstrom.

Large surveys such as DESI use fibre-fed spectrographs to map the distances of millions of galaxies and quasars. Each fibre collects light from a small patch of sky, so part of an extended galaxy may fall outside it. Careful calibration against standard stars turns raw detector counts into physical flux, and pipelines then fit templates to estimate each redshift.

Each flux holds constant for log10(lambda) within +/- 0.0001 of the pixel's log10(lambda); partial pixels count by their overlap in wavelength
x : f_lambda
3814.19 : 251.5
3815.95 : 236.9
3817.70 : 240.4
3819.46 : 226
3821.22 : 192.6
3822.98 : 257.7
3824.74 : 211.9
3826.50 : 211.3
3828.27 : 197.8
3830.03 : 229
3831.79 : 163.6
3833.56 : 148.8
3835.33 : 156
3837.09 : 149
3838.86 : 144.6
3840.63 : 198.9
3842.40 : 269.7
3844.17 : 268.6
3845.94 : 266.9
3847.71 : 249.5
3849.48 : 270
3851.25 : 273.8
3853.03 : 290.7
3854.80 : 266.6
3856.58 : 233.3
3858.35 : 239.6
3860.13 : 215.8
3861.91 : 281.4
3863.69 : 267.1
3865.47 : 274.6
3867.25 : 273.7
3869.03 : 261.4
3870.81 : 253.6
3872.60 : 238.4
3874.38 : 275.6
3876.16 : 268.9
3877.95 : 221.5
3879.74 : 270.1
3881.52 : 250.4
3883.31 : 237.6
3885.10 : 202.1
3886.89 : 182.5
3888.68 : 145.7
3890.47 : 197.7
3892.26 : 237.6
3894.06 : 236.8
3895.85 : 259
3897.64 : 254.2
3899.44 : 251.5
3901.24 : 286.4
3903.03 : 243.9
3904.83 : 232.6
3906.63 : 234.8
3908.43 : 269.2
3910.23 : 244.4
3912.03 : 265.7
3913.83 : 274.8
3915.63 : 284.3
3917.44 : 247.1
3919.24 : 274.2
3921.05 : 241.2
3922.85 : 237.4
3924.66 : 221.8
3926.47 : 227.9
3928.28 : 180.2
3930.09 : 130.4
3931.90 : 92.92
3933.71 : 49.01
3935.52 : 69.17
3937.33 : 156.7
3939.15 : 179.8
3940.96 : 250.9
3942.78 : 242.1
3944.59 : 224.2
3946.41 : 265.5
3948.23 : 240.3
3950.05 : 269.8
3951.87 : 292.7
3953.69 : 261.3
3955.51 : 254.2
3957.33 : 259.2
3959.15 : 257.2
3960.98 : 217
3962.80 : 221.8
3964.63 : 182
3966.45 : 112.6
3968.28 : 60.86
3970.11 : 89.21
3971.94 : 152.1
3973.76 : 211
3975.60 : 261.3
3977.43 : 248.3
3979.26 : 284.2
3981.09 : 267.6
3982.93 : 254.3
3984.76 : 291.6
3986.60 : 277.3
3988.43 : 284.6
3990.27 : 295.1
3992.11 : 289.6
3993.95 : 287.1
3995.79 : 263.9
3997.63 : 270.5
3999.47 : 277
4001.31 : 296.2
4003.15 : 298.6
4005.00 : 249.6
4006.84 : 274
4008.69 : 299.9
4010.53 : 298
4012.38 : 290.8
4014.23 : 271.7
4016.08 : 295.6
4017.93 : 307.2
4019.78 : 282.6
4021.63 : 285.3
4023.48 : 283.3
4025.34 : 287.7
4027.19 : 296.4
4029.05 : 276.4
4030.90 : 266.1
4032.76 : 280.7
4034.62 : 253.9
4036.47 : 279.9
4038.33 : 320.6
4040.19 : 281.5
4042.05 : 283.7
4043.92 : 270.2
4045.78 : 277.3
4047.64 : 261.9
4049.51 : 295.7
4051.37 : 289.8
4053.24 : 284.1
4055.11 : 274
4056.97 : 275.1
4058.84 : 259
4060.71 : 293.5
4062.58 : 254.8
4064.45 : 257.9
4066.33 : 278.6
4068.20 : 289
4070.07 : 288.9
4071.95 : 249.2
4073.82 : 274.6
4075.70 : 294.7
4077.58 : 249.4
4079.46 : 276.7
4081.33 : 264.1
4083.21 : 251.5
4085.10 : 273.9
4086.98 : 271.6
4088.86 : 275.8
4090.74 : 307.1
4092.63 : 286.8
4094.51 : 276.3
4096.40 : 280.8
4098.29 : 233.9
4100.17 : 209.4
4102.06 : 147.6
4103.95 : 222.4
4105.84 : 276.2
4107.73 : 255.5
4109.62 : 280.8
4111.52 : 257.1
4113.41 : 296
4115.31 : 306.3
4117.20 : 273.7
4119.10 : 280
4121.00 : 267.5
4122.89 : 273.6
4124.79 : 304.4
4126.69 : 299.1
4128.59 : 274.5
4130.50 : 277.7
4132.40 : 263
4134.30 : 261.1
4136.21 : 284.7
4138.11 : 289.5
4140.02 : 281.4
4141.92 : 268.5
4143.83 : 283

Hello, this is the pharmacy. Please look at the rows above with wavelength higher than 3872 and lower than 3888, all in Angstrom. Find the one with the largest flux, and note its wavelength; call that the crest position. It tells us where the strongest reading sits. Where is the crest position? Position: 3874.38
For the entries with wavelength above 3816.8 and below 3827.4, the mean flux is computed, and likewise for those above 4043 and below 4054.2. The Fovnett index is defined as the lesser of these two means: 223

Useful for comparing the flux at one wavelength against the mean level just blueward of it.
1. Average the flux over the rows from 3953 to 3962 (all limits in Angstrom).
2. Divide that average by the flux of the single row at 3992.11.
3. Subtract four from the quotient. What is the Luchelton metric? -3.1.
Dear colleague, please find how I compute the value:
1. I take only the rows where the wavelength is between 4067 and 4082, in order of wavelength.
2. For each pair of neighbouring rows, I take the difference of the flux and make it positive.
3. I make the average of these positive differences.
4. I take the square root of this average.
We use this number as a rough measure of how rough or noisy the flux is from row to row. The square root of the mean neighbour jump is 4.94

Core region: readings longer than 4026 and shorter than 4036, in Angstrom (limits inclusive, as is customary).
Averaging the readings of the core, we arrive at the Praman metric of 275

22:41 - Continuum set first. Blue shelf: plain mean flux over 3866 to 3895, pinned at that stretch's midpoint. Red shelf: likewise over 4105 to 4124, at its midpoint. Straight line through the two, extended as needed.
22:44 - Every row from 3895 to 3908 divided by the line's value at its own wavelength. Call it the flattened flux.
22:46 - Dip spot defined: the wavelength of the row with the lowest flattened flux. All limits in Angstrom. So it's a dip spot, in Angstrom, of 3904.83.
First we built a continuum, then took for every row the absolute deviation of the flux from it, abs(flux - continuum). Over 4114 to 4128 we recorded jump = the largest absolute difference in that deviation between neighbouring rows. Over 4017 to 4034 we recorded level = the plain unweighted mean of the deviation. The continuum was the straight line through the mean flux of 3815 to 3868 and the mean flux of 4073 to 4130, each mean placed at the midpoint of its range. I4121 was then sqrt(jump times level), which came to 30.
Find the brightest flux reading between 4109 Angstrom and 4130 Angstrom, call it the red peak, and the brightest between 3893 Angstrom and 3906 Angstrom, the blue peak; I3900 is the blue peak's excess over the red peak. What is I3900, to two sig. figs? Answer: -20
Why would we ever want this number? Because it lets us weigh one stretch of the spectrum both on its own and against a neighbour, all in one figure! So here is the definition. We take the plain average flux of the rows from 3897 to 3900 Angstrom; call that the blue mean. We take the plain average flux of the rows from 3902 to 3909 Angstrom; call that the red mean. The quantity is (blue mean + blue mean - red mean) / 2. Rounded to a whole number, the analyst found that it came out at 130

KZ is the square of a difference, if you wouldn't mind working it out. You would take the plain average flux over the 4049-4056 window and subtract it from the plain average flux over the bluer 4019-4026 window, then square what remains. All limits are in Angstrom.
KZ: 1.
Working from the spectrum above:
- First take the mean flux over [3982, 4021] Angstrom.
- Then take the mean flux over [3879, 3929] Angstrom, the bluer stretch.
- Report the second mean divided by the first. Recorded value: 0.84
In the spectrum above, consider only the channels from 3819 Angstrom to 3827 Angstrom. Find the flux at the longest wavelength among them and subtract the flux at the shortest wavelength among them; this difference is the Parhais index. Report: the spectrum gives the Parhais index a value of -15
